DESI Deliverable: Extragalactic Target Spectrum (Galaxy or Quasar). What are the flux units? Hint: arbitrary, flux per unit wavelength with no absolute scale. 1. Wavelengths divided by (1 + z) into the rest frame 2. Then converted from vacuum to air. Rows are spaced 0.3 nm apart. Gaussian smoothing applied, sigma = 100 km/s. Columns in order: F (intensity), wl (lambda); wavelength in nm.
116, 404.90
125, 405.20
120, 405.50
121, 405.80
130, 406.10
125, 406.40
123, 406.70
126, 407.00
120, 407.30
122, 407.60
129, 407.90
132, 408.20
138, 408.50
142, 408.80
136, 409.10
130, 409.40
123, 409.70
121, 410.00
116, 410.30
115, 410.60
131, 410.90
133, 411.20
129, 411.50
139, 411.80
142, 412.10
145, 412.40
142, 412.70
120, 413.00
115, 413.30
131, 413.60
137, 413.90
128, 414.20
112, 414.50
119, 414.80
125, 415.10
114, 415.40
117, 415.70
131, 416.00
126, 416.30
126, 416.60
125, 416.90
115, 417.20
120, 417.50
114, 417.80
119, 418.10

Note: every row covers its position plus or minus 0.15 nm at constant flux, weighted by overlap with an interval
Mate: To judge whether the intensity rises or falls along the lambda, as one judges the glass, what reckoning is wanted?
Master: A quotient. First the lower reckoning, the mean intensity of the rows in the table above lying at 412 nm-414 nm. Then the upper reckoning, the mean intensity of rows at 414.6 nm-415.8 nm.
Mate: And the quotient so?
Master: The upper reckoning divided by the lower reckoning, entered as 0.89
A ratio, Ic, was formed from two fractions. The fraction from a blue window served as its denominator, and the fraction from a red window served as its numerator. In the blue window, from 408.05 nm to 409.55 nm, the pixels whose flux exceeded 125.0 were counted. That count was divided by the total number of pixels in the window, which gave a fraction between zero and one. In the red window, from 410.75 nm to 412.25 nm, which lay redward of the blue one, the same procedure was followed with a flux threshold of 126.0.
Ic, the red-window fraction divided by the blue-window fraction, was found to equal 1.0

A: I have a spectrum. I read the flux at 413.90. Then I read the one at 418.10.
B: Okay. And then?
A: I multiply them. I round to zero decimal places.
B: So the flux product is 16303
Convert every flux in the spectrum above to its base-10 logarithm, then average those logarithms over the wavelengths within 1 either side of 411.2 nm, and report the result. 2.110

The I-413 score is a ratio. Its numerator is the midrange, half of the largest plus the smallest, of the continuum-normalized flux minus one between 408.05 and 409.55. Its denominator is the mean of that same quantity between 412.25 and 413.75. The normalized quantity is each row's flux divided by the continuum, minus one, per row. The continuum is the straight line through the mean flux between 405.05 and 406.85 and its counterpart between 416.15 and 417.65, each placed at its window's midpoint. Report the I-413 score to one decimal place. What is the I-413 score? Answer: 1.6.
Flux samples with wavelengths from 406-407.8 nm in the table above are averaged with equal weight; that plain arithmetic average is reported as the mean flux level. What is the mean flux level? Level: 124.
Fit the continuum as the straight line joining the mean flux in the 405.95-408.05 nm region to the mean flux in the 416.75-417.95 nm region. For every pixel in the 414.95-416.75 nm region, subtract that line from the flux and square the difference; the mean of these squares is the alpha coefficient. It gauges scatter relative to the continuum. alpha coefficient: 50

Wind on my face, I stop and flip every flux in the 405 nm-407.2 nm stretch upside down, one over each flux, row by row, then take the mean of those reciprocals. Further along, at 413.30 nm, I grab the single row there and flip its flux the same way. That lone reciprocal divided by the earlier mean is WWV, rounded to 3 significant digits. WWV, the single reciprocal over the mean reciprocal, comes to 1.08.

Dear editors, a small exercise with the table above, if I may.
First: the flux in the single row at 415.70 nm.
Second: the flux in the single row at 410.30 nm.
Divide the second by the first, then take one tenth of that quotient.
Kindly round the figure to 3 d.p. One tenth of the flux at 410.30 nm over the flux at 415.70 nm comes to 0.099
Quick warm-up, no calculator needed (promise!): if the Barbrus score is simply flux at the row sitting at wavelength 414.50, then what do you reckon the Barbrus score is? 112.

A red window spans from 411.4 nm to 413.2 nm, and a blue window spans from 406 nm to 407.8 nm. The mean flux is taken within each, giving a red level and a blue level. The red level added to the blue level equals 260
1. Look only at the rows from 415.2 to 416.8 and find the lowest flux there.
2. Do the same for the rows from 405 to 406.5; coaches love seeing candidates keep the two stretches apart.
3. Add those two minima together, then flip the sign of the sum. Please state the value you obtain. -234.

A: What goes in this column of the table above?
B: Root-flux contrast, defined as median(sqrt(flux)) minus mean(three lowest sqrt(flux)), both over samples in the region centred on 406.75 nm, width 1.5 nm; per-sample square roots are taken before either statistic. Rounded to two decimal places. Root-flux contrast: 0.11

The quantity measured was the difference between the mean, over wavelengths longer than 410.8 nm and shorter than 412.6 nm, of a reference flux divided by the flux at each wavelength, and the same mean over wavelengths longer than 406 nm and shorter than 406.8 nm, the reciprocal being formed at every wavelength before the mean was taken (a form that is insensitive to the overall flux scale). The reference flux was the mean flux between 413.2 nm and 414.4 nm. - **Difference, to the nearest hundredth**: -0.08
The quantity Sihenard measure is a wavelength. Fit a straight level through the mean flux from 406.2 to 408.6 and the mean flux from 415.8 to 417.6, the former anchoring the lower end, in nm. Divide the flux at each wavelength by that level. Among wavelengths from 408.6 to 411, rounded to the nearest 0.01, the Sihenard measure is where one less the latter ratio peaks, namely 410.60 nm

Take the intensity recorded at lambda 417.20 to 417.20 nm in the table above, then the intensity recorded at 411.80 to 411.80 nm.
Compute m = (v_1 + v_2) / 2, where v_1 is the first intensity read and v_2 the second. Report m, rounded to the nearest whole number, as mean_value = 127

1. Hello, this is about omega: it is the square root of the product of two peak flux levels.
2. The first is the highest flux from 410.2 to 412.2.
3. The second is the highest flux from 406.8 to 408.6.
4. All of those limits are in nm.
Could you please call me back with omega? 140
